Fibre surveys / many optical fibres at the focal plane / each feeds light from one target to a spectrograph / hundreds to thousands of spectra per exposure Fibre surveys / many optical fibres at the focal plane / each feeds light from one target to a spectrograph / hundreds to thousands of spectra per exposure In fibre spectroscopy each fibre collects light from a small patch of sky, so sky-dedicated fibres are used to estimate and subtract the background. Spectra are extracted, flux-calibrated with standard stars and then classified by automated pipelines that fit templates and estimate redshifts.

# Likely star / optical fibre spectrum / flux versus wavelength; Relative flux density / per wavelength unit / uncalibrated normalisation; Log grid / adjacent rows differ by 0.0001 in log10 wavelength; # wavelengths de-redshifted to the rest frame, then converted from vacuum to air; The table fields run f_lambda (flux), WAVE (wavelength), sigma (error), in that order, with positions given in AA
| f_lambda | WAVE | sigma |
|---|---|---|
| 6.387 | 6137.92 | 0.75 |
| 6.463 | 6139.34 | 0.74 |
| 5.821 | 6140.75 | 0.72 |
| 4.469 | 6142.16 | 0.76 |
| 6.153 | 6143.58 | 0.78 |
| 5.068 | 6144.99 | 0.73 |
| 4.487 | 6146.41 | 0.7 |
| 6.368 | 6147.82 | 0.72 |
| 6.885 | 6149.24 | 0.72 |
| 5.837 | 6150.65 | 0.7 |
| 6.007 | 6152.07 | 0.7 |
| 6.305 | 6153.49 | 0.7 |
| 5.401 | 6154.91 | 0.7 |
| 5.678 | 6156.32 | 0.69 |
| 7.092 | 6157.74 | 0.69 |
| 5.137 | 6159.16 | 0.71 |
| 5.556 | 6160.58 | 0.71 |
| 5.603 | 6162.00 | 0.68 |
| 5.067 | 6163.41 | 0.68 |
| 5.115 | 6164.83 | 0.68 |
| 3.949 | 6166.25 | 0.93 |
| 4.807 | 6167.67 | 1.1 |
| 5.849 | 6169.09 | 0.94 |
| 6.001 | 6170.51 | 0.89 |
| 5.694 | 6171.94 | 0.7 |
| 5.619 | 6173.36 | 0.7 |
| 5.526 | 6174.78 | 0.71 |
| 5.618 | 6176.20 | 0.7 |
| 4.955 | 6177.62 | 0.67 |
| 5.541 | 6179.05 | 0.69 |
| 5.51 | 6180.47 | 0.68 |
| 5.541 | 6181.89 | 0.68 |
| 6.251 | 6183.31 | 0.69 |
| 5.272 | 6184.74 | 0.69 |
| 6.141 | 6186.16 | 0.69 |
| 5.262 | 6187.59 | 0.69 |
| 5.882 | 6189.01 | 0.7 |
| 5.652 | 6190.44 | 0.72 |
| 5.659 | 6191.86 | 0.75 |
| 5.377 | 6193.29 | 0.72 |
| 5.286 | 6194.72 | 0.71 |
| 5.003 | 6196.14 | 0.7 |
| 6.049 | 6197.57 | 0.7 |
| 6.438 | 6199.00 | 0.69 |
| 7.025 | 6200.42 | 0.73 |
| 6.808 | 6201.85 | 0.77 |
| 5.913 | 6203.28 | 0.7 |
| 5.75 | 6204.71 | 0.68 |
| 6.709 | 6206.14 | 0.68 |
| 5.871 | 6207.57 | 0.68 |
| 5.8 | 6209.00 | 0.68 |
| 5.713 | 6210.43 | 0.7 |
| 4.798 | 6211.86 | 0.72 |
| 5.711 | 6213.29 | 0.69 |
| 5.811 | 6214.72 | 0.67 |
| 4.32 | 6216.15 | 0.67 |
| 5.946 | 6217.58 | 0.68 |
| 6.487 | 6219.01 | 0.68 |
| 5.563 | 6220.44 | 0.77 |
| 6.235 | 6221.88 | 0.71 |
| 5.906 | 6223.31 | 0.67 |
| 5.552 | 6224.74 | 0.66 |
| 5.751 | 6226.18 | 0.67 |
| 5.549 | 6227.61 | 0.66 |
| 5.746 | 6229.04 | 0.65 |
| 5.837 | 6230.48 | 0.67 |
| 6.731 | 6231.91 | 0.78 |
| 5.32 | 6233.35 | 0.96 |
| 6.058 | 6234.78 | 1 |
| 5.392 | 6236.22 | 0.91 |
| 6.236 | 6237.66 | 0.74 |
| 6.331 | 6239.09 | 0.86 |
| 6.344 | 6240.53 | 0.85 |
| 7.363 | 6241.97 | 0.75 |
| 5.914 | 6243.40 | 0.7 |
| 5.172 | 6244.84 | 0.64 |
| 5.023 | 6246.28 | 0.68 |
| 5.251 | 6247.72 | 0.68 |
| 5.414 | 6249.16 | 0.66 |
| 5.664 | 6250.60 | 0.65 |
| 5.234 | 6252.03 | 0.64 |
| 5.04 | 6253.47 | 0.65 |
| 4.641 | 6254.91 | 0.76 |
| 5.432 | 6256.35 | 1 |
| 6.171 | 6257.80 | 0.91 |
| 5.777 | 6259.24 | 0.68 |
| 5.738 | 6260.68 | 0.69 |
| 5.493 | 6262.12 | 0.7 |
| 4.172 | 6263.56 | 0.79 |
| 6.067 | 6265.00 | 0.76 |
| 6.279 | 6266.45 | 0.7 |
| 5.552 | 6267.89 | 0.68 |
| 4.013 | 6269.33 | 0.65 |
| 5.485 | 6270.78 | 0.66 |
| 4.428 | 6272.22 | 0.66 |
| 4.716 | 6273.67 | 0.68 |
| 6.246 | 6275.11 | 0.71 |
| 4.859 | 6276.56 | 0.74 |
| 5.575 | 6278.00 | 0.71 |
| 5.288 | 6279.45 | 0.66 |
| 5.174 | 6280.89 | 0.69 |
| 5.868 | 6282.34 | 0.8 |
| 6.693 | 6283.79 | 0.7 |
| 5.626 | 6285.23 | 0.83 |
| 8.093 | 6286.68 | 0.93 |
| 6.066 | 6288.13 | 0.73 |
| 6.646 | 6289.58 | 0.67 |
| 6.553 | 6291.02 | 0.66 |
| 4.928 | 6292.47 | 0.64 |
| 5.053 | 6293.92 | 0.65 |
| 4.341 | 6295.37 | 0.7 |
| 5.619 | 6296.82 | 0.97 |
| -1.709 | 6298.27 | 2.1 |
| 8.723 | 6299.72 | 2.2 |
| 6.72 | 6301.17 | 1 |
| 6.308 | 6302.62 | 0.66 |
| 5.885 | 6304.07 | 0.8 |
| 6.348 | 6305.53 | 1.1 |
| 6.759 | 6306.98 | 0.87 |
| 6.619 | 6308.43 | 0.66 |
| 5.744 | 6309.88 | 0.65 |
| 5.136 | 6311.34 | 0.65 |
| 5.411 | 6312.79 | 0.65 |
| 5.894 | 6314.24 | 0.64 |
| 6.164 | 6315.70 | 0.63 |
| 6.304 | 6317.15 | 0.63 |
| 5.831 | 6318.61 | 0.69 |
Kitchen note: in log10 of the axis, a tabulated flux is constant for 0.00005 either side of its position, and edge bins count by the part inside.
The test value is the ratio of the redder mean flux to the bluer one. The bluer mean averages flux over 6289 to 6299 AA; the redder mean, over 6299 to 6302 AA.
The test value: 1.72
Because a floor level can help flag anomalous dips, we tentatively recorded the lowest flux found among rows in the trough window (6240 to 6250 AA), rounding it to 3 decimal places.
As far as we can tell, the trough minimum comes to 5.023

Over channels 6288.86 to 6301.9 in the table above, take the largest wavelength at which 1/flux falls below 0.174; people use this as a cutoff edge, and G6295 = 6301.17 AA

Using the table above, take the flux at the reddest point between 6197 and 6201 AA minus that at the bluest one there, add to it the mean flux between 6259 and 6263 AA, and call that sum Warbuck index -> 6.6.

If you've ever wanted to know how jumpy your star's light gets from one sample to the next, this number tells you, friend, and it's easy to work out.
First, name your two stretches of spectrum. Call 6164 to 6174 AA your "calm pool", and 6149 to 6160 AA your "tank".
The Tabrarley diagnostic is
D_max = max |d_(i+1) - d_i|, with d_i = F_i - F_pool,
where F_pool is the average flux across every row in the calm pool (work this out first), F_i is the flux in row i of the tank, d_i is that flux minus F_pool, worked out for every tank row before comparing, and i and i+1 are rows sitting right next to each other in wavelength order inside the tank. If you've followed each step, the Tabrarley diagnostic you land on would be 2.0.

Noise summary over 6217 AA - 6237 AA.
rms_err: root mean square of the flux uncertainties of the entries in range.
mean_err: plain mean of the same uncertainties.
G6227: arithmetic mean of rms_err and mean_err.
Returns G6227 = 0.75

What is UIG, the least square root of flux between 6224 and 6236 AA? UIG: 2.31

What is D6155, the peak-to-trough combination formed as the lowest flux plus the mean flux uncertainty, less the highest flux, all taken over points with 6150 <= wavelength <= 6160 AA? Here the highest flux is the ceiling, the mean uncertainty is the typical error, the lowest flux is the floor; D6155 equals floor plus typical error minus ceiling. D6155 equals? -1.3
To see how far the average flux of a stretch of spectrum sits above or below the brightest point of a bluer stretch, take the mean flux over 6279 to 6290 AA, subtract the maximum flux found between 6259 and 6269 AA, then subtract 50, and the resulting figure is -50.1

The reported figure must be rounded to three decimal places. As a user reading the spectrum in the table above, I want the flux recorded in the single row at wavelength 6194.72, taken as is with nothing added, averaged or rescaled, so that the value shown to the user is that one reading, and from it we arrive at 5.286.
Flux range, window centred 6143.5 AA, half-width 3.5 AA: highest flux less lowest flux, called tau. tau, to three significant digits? 1.68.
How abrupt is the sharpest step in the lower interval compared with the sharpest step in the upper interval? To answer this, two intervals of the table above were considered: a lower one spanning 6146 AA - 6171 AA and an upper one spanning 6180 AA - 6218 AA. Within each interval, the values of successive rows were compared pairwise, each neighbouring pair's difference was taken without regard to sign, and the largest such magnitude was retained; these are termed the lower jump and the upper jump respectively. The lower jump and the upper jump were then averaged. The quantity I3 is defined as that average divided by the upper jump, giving 1.1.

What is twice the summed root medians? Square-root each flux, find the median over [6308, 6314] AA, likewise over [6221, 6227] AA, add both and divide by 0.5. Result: 9.55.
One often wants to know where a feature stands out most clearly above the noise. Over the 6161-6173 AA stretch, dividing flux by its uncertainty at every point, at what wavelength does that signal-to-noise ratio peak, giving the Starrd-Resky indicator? 6162.00 AA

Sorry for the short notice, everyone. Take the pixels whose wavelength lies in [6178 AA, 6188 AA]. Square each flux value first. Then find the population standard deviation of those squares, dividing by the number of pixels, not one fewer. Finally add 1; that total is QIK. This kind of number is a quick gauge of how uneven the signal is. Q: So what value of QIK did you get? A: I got 5.2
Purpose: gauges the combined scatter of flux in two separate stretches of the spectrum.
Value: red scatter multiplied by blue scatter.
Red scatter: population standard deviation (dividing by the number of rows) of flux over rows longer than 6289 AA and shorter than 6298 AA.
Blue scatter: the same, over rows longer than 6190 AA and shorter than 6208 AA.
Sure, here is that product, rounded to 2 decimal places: 0.50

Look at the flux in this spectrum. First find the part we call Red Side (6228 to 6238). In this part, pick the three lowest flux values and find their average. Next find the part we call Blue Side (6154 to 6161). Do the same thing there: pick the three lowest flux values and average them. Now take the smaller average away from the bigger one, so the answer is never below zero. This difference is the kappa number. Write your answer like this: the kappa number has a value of 0.1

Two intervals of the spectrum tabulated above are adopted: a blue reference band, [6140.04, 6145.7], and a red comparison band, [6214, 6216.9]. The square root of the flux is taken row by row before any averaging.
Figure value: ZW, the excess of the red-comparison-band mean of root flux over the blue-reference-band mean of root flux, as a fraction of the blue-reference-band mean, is -0.03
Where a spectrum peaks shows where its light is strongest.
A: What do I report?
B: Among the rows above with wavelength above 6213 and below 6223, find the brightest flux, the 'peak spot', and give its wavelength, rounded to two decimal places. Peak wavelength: 6219.01 AA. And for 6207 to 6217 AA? 6207.57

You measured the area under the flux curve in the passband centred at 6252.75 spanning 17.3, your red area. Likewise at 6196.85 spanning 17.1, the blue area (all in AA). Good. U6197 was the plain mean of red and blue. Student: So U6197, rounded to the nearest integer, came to 97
